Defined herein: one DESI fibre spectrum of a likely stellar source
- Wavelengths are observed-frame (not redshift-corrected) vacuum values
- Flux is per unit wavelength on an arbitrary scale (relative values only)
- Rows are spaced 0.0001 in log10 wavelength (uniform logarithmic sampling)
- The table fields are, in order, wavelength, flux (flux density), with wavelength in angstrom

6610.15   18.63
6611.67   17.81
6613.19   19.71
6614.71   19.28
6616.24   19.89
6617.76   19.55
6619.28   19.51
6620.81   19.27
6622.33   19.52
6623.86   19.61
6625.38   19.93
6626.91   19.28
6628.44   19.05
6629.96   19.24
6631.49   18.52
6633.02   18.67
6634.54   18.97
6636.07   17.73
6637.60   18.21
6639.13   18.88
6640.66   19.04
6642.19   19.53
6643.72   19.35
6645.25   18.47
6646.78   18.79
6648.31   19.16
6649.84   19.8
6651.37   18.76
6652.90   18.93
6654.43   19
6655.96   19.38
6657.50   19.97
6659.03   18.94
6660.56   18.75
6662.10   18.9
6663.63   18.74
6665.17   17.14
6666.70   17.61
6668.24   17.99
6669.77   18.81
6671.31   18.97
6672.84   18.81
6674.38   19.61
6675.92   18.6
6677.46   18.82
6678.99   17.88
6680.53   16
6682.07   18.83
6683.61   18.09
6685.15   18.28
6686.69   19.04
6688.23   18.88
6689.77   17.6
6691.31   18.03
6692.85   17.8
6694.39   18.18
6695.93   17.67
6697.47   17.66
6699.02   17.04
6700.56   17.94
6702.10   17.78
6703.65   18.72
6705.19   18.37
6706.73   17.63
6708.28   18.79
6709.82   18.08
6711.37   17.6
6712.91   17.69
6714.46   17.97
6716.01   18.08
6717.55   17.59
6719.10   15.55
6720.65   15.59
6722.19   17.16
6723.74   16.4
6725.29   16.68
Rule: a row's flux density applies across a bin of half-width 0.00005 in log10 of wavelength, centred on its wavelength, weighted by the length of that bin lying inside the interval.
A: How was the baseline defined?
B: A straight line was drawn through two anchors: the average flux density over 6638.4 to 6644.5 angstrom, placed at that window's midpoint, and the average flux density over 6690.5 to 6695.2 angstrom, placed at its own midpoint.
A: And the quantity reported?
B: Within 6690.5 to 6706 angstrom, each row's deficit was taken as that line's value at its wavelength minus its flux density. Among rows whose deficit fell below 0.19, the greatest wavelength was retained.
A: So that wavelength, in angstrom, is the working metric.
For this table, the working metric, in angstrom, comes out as 6705.19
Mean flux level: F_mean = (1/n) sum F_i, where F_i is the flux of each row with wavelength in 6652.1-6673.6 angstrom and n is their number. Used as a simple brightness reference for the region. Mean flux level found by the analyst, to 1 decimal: 18.7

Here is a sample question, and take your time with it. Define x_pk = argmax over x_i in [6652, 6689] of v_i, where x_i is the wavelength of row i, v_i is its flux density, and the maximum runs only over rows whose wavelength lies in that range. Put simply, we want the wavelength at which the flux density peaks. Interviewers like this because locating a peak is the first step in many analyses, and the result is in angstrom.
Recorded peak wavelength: 6657.50 angstrom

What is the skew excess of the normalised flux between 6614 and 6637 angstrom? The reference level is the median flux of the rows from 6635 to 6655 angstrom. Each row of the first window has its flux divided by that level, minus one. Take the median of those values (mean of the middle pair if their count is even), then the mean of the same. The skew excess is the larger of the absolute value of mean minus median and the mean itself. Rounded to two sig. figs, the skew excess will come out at 0.014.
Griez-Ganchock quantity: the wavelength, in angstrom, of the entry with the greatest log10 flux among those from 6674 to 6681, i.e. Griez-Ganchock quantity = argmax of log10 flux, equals 6674.38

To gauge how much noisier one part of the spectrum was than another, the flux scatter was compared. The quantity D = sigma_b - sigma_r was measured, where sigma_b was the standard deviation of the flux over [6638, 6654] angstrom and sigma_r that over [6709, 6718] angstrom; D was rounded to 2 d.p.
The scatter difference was 0.16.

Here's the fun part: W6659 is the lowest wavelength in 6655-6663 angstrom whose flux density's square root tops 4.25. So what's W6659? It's 6655.96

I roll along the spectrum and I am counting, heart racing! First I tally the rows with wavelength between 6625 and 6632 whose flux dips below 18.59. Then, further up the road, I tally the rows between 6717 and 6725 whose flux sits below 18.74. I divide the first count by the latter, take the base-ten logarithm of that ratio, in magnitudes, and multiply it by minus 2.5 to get 1.7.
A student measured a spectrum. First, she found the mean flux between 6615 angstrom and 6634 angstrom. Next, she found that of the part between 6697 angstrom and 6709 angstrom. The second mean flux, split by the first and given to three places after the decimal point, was 0.930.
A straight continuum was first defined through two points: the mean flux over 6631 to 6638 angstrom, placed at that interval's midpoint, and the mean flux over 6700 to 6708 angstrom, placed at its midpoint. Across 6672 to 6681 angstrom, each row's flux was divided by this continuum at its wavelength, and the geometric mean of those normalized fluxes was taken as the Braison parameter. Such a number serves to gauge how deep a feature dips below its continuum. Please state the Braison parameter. 1.00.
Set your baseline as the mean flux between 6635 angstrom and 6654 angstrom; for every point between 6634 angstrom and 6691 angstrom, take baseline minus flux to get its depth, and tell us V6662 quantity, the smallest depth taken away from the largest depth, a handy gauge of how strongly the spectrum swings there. 4.0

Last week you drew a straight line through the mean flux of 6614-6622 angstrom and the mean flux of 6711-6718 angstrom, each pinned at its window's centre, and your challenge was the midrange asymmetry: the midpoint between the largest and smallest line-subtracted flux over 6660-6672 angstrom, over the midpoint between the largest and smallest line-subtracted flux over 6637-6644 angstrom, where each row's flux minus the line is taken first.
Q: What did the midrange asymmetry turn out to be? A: 2.3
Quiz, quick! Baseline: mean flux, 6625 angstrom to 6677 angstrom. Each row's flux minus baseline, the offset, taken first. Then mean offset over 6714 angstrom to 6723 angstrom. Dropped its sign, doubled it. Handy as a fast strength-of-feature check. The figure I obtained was 3.8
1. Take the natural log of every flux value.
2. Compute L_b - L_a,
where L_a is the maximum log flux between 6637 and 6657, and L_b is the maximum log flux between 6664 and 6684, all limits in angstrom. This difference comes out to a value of -0.01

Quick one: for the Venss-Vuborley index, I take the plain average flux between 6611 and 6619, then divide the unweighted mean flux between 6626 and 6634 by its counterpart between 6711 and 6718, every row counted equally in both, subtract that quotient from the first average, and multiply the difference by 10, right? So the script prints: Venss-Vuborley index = 182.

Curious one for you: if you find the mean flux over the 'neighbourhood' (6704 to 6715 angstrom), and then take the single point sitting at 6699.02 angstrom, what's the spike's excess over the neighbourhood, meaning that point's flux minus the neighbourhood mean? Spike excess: -1.0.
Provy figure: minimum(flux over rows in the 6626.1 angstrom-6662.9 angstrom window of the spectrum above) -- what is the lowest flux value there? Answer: 17.73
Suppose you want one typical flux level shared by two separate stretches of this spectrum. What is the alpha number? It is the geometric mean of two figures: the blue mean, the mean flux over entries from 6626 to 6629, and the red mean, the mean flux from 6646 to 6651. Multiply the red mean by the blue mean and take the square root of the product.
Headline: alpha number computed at 19.2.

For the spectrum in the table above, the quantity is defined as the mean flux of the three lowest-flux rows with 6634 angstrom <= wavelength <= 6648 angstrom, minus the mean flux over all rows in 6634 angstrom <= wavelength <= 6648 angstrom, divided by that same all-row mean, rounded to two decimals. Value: -0.03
